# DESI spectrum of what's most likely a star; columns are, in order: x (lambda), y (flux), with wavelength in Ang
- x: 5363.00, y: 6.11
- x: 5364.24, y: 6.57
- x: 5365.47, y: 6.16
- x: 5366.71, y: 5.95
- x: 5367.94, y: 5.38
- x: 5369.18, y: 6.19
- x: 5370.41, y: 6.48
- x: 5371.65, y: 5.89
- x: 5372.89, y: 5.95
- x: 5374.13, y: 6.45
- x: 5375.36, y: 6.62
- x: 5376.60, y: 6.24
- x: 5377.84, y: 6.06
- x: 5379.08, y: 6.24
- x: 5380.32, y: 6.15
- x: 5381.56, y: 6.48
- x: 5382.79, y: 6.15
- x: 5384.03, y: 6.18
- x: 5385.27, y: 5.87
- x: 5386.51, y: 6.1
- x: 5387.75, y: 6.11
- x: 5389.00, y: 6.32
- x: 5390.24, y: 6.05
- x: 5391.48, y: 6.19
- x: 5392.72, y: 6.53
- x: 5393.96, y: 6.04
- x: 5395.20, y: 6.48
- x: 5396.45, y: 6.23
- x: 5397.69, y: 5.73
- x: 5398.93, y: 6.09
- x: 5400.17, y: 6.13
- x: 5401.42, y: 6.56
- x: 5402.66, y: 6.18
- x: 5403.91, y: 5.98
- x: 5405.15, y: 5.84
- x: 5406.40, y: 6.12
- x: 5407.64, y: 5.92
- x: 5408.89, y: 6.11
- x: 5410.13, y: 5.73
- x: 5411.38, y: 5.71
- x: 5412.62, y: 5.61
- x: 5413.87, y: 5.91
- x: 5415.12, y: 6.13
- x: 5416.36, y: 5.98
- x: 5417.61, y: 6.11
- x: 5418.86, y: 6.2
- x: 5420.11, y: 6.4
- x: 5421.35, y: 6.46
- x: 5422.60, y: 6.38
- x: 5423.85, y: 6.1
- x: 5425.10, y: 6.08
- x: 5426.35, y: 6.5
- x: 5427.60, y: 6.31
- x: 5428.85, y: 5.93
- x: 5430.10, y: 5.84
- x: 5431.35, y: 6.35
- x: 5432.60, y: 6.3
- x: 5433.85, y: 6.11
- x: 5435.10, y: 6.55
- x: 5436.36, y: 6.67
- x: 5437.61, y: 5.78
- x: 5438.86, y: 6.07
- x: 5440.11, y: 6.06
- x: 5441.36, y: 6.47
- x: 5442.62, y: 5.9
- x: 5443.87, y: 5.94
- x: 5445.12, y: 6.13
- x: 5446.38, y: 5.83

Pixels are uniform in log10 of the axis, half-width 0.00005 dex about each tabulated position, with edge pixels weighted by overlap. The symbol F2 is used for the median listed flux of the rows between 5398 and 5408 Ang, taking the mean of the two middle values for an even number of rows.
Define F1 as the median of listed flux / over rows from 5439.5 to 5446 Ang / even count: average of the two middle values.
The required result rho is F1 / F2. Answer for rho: 0.99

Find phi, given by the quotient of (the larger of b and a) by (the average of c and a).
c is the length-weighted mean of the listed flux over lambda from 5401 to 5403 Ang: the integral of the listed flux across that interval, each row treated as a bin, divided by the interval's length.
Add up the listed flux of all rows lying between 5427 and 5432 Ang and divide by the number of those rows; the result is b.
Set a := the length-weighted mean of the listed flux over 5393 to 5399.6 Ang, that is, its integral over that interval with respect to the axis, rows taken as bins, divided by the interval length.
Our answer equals 0.98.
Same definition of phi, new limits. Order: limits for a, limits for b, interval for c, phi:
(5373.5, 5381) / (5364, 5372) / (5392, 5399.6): 1.01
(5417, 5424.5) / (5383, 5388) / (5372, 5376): 1.00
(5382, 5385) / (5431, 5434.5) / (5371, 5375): 1.02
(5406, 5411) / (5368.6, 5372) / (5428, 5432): 1.03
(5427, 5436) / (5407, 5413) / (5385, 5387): 1.02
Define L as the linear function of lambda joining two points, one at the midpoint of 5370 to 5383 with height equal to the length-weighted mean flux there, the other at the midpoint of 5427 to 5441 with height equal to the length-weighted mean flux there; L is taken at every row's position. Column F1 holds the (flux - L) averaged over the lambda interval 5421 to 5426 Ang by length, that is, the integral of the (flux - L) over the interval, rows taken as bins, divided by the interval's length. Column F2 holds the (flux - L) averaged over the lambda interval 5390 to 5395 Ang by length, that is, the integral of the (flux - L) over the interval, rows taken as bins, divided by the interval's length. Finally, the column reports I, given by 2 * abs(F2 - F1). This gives 0.10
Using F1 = 0.06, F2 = 0.01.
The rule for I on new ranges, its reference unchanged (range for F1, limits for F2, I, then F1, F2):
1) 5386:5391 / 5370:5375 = 0.08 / -0.09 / -0.05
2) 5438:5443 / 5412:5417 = 0.48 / -0.06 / -0.30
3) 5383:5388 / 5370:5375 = 0.24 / -0.17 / -0.05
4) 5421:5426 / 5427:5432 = 0.29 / 0.06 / -0.08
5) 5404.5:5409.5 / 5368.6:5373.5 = 0.19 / -0.22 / -0.12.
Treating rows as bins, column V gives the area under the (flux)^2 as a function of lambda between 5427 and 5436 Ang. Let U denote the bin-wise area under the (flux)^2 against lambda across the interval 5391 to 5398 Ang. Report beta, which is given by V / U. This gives 1.3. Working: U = 271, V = 348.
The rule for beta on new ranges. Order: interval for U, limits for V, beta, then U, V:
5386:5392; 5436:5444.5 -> 1.4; 227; 318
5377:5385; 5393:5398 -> 0.6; 307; 191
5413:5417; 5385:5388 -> 0.8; 143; 109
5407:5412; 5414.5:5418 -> 0.7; 172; 129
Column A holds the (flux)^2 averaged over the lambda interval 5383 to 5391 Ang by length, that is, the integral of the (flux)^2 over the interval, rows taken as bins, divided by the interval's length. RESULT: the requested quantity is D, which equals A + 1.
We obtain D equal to 38.3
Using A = 37.3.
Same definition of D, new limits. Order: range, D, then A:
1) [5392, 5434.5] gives 38.5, 37.5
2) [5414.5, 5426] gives 39.6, 38.6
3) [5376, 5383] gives 39.8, 38.8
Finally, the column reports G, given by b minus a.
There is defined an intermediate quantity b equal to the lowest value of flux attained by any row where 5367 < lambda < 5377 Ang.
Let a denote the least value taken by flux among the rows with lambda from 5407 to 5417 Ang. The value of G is -0.23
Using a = 5.61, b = 5.38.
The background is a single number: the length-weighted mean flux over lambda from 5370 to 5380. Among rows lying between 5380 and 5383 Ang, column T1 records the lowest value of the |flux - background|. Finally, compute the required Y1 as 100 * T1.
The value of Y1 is 8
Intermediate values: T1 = 0.08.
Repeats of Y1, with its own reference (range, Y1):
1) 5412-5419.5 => 3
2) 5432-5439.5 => 7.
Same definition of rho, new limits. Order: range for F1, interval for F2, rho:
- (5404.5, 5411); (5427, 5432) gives 0.97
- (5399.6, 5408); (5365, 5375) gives 1.01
